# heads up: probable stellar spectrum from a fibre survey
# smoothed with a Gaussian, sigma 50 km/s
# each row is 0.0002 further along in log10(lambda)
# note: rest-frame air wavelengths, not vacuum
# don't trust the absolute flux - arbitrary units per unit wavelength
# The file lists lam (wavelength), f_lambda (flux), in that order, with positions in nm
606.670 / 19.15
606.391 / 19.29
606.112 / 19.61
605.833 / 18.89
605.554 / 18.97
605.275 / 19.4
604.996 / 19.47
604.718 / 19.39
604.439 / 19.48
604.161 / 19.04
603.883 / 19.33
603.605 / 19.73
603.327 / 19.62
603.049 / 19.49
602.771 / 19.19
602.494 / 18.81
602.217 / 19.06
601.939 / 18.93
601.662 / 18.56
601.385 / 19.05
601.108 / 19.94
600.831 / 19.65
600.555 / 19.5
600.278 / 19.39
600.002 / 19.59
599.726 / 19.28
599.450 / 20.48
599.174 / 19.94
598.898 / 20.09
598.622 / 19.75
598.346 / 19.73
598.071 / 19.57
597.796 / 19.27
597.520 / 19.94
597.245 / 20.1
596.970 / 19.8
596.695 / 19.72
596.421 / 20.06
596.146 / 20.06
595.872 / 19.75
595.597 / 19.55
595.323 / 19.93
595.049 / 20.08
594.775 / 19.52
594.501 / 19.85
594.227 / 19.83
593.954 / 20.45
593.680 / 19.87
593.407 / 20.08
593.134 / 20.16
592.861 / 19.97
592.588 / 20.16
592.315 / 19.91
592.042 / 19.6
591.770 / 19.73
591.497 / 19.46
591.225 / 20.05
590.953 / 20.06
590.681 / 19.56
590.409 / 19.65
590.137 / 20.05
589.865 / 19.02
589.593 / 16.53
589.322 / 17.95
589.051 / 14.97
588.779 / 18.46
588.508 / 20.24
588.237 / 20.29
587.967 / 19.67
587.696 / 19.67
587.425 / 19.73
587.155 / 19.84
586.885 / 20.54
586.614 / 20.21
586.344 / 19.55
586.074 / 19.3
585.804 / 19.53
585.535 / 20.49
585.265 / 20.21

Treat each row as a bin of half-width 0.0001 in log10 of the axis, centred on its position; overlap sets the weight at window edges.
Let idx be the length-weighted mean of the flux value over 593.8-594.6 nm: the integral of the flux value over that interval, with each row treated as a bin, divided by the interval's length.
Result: 20.0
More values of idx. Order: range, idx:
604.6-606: 19.2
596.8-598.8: 19.7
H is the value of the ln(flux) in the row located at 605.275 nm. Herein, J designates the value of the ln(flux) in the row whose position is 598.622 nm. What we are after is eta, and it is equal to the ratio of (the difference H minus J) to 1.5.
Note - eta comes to -0.012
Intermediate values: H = 2.965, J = 2.98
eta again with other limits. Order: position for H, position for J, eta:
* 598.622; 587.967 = 0.003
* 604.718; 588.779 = 0.033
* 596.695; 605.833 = 0.029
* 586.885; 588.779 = 0.071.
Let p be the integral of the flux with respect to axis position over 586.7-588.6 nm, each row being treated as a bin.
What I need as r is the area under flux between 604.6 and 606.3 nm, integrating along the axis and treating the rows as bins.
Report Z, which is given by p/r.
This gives 1.2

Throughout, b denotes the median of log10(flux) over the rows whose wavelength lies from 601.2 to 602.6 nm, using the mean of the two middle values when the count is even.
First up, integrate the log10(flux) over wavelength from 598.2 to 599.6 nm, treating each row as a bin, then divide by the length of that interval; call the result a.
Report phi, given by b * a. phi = 1.66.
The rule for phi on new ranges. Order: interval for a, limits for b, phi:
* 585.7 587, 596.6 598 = 1.68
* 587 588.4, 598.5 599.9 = 1.69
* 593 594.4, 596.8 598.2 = 1.69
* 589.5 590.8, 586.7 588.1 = 1.65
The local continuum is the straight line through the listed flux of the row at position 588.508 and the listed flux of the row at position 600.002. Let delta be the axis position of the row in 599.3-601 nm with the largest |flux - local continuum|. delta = 599.450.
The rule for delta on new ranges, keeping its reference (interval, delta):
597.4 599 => 597.796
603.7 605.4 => 604.161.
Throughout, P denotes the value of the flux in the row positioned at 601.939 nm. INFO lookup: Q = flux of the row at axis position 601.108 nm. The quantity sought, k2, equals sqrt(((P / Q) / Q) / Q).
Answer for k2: 0.0489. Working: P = 18.93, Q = 19.94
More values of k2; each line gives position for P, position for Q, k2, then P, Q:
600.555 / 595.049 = 0.0491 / 19.5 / 20.08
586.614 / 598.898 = 0.0499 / 20.21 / 20.09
